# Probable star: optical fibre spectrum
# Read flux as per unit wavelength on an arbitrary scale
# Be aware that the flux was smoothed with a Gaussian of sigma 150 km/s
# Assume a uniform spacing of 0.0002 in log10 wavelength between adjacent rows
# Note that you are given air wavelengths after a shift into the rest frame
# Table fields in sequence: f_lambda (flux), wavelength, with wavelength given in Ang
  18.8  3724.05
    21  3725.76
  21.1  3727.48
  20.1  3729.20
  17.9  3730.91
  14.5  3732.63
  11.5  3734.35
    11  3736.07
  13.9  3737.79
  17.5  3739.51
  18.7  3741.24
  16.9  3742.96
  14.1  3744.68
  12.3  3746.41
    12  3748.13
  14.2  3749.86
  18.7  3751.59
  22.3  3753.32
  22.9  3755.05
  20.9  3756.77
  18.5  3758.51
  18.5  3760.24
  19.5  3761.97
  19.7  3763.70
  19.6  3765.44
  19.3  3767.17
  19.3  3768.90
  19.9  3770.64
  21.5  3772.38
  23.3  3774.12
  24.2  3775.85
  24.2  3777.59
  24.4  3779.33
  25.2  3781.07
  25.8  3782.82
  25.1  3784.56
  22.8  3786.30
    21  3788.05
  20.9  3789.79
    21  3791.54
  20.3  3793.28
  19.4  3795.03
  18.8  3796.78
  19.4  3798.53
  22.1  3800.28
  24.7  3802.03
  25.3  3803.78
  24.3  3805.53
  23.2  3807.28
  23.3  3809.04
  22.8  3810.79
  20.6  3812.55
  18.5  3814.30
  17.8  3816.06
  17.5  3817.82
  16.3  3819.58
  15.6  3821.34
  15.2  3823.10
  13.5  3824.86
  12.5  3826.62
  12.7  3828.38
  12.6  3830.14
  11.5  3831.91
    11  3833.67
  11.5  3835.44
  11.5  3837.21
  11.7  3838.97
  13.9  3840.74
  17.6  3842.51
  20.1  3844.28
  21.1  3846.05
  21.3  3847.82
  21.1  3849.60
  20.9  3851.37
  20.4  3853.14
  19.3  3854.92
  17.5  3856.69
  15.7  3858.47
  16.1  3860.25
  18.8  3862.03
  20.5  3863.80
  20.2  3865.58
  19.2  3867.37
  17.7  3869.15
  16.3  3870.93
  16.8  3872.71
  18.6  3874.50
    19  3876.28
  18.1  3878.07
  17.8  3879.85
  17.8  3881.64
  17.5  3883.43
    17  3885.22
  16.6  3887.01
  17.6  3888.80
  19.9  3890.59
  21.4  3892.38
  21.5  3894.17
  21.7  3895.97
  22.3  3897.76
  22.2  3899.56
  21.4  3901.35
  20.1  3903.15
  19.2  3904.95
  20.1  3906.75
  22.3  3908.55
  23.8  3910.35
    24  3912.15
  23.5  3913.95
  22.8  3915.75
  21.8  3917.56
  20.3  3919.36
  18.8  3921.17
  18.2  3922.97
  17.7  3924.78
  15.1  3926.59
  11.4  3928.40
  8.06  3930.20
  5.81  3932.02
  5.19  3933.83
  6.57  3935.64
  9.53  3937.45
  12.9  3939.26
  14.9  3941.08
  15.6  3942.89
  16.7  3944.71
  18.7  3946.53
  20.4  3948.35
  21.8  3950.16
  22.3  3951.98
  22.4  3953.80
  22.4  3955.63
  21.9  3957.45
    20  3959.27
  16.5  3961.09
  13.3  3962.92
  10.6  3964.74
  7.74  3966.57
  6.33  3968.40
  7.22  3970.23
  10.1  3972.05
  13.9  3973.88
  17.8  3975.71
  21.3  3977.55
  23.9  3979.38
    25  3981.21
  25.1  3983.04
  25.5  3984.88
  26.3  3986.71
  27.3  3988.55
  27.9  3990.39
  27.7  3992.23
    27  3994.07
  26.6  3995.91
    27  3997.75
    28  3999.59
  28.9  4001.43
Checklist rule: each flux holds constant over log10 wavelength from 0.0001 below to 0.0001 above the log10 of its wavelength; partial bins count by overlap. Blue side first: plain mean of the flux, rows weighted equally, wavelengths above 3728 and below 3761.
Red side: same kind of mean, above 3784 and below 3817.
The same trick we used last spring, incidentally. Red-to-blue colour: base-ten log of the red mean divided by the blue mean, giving 0.11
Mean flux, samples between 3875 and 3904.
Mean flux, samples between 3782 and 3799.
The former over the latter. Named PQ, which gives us 0.91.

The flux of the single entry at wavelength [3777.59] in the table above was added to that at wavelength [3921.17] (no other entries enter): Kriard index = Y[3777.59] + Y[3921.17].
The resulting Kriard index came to 43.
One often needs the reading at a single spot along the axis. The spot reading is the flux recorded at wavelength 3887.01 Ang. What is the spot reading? 16.6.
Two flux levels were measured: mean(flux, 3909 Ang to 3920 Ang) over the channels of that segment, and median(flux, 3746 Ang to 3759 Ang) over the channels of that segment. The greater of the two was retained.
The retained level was 23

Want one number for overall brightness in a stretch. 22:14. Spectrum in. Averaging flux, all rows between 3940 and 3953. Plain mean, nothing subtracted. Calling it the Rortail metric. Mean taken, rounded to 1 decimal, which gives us 18.6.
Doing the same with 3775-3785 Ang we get 24.8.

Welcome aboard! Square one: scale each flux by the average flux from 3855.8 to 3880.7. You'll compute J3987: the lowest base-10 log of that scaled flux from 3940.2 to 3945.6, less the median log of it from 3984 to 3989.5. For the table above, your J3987 -0.2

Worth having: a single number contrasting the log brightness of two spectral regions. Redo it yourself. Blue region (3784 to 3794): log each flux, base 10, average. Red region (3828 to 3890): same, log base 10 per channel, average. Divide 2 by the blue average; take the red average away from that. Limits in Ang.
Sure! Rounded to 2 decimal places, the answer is 0.27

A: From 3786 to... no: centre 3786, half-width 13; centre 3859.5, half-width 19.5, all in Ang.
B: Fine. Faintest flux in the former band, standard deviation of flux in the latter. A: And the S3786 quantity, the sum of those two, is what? 20.8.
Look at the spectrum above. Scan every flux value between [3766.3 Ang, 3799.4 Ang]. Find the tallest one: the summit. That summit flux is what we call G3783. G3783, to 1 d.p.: 25.8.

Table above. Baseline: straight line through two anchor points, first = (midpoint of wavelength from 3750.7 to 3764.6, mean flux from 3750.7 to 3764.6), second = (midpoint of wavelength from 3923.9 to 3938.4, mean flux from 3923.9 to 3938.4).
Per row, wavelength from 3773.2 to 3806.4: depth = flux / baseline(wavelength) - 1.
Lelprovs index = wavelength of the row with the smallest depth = 3796.78 Ang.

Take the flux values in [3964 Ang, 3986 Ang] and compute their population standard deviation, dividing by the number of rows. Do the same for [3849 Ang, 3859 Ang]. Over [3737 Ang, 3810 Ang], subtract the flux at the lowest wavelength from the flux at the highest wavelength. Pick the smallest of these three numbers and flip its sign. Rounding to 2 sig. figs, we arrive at -2.0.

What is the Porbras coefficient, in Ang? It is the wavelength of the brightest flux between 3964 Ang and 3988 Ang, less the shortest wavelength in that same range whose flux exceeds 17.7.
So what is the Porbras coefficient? 11.0 Ang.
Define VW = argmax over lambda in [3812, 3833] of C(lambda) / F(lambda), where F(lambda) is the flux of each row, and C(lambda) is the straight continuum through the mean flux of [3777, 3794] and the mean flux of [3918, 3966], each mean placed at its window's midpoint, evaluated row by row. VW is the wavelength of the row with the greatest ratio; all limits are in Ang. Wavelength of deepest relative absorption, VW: 3831.91 Ang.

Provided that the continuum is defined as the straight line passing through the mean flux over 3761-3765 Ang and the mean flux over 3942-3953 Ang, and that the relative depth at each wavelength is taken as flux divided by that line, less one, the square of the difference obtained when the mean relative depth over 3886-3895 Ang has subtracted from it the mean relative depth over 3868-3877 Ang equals 0.008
